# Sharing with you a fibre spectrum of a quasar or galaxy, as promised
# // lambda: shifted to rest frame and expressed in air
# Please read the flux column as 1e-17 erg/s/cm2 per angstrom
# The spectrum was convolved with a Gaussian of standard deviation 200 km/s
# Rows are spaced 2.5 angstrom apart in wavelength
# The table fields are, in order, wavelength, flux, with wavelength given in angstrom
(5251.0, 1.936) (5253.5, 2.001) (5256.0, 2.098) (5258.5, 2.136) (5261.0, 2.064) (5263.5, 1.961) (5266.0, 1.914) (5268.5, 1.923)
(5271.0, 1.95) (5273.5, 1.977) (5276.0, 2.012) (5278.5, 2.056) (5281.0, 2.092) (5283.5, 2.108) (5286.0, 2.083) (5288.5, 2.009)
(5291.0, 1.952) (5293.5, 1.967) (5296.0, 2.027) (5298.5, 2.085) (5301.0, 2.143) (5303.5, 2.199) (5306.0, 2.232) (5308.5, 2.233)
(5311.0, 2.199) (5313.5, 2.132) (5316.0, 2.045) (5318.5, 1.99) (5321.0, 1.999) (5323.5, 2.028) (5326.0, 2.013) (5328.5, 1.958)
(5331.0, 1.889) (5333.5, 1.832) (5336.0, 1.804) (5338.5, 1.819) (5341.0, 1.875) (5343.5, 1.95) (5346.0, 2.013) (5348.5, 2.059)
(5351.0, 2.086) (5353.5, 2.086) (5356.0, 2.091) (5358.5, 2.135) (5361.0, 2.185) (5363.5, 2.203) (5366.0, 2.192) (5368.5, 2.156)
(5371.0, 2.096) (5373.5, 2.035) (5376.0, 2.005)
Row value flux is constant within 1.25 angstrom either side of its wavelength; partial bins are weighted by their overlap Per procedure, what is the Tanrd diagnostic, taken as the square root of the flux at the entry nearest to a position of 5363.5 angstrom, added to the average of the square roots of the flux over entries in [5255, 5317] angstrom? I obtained 2.92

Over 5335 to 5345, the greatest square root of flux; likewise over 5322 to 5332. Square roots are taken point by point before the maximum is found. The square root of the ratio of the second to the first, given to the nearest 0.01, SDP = 1.01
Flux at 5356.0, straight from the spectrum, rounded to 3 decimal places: 2.091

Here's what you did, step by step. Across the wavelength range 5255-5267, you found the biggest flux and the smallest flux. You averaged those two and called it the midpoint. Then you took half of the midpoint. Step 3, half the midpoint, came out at 1.01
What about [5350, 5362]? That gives 1.07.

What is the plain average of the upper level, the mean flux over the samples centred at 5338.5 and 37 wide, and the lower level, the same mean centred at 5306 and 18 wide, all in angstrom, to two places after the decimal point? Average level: 2.07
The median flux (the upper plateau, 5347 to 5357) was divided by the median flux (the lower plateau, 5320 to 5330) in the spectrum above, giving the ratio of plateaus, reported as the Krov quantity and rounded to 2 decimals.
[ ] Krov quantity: 1.04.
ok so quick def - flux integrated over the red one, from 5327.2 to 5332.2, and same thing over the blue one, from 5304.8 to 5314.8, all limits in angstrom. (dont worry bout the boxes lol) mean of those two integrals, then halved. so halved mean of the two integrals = 7.9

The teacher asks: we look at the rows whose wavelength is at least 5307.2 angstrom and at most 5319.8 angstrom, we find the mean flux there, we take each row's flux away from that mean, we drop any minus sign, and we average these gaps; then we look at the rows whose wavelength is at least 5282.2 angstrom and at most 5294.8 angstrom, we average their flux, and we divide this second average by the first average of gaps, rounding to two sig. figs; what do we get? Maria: 25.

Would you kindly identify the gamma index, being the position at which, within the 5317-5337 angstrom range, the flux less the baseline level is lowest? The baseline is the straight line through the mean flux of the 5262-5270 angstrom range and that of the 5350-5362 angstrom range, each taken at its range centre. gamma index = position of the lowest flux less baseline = 5336.0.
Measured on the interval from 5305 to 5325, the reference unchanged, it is 5318.5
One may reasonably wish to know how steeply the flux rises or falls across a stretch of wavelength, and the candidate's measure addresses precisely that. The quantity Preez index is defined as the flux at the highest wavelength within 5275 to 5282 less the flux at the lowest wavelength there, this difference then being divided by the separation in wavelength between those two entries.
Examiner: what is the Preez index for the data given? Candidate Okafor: 0.016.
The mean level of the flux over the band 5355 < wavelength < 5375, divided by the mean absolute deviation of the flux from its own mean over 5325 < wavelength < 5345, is 35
